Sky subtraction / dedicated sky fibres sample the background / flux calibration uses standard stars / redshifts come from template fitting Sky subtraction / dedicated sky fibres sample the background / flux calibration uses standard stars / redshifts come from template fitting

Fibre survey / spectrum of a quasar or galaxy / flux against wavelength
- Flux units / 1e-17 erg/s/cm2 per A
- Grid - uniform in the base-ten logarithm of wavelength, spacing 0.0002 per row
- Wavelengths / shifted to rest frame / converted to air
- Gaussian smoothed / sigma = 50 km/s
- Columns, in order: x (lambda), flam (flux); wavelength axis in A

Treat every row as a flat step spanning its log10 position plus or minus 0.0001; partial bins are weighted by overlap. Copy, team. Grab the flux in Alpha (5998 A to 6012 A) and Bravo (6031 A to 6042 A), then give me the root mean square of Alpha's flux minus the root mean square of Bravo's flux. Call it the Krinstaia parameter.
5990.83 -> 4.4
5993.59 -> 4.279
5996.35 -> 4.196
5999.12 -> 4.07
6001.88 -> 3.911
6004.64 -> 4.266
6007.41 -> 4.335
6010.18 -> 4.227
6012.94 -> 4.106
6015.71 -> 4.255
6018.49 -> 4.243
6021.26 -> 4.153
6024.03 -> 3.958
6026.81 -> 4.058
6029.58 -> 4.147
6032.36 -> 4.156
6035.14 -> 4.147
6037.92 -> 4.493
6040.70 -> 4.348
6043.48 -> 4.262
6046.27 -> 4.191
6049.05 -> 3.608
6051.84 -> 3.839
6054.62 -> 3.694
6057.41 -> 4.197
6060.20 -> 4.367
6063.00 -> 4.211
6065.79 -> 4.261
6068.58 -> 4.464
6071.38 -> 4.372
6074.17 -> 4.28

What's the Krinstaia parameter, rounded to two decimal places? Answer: -0.12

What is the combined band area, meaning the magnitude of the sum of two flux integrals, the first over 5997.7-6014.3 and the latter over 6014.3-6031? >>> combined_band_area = 138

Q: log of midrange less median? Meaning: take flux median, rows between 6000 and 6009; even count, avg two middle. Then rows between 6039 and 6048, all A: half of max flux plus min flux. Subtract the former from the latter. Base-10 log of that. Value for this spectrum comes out -2.5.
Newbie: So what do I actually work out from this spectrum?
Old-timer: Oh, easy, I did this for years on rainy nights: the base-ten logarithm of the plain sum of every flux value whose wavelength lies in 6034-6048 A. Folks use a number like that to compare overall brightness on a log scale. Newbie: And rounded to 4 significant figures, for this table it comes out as 1.331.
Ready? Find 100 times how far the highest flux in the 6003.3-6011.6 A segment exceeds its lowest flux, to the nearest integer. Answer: 11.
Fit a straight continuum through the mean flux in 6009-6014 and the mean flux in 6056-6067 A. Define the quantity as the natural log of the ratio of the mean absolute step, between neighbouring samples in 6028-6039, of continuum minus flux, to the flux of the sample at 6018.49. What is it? -3.6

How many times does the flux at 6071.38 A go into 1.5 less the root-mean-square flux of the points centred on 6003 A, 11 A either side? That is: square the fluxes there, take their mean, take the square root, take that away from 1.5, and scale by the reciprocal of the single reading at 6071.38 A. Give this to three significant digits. -0.612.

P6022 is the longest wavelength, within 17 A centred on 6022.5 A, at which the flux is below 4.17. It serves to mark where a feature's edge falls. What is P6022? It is 6029.58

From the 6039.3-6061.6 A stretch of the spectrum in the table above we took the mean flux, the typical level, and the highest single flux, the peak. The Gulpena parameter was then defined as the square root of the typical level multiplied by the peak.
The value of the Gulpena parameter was 4.21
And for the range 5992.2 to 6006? 4.21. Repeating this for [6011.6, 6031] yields 4.19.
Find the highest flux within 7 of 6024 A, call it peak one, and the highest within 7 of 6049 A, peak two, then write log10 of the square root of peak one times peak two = 0.629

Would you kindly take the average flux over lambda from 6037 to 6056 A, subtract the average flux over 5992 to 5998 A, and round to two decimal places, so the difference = -0.18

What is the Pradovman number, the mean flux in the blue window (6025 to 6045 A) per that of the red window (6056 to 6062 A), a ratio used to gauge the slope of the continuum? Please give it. 0.99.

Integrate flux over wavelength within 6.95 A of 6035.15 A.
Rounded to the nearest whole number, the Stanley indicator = 59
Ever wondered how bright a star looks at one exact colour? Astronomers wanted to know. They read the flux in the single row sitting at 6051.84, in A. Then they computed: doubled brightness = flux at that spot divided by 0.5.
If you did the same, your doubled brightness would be 7.68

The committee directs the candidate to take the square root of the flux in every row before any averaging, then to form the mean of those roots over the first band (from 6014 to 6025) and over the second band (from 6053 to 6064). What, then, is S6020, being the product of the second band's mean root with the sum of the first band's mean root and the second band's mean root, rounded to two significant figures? 8.2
